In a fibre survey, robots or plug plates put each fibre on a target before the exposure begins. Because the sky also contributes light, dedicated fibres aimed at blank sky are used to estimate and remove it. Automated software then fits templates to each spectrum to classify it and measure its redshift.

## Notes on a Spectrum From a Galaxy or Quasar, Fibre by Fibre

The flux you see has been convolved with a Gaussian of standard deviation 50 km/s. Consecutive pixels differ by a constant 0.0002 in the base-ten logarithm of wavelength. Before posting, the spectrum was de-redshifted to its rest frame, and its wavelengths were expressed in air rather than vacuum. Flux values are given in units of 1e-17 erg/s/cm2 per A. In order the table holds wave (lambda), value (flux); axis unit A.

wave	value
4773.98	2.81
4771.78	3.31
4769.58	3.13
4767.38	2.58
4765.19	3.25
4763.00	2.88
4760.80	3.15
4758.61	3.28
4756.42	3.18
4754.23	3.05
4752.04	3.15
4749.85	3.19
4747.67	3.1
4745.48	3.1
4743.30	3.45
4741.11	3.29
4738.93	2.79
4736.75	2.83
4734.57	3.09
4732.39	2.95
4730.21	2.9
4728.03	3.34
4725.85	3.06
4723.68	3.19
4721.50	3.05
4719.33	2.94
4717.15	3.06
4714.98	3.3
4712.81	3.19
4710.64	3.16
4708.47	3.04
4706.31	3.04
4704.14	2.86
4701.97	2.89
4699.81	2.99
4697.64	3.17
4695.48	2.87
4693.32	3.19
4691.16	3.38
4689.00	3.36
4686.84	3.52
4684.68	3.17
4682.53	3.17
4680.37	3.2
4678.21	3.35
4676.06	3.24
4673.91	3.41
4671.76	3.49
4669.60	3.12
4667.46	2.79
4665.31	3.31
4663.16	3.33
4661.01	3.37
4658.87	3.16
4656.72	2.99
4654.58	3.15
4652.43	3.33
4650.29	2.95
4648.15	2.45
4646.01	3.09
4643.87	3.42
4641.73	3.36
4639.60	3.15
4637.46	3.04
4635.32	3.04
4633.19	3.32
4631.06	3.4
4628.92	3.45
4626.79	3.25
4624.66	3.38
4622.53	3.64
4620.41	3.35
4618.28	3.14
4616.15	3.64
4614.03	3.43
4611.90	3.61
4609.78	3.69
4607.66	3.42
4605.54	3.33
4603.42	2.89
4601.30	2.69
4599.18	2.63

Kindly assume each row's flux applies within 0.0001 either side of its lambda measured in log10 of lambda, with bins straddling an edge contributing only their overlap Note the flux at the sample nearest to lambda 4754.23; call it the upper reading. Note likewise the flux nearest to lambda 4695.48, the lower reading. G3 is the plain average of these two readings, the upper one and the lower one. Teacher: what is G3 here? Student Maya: 2.96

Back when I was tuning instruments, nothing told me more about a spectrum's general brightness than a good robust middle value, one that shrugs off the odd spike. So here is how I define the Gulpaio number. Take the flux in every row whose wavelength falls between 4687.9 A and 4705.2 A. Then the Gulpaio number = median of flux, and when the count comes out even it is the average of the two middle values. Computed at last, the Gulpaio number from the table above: 3.08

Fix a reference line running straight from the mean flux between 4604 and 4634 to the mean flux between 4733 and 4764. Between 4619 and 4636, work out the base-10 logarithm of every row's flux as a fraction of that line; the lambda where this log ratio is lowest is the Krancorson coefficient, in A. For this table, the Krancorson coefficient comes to 4635.32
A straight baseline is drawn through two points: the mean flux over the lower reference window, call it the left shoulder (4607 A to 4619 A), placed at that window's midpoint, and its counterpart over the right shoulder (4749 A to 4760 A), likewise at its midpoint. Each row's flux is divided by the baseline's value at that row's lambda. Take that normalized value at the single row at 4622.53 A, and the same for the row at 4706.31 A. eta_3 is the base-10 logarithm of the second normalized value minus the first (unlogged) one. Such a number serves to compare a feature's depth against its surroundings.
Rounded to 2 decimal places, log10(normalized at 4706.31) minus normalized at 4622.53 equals -1.08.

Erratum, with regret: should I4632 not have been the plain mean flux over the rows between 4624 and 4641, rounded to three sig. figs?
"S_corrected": 3.25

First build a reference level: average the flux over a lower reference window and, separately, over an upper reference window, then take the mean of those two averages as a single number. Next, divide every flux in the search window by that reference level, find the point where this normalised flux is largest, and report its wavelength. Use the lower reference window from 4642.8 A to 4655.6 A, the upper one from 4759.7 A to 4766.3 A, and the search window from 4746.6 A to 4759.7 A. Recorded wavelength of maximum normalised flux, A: 4758.61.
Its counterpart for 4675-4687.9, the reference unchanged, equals 4686.84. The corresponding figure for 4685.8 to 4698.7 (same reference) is 4686.84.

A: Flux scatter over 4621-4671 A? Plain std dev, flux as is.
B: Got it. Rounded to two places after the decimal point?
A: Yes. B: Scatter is 0.25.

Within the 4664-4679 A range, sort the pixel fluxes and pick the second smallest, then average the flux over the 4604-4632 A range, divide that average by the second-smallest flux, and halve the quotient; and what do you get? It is 0.55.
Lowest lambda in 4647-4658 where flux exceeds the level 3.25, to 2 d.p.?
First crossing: 4652.43 A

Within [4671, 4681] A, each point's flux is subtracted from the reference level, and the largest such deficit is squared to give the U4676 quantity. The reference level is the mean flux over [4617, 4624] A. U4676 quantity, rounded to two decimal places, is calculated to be 0.03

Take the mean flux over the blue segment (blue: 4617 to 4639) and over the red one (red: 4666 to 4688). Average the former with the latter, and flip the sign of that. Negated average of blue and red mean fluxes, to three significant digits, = -3.27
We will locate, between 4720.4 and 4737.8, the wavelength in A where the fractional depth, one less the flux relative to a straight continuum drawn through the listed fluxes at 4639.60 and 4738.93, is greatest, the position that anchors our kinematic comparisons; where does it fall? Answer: 4736.75 A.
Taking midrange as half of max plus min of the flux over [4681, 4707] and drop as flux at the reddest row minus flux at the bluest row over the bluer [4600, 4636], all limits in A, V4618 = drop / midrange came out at 0.11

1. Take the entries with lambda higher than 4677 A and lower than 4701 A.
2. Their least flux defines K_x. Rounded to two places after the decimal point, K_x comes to 2.87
